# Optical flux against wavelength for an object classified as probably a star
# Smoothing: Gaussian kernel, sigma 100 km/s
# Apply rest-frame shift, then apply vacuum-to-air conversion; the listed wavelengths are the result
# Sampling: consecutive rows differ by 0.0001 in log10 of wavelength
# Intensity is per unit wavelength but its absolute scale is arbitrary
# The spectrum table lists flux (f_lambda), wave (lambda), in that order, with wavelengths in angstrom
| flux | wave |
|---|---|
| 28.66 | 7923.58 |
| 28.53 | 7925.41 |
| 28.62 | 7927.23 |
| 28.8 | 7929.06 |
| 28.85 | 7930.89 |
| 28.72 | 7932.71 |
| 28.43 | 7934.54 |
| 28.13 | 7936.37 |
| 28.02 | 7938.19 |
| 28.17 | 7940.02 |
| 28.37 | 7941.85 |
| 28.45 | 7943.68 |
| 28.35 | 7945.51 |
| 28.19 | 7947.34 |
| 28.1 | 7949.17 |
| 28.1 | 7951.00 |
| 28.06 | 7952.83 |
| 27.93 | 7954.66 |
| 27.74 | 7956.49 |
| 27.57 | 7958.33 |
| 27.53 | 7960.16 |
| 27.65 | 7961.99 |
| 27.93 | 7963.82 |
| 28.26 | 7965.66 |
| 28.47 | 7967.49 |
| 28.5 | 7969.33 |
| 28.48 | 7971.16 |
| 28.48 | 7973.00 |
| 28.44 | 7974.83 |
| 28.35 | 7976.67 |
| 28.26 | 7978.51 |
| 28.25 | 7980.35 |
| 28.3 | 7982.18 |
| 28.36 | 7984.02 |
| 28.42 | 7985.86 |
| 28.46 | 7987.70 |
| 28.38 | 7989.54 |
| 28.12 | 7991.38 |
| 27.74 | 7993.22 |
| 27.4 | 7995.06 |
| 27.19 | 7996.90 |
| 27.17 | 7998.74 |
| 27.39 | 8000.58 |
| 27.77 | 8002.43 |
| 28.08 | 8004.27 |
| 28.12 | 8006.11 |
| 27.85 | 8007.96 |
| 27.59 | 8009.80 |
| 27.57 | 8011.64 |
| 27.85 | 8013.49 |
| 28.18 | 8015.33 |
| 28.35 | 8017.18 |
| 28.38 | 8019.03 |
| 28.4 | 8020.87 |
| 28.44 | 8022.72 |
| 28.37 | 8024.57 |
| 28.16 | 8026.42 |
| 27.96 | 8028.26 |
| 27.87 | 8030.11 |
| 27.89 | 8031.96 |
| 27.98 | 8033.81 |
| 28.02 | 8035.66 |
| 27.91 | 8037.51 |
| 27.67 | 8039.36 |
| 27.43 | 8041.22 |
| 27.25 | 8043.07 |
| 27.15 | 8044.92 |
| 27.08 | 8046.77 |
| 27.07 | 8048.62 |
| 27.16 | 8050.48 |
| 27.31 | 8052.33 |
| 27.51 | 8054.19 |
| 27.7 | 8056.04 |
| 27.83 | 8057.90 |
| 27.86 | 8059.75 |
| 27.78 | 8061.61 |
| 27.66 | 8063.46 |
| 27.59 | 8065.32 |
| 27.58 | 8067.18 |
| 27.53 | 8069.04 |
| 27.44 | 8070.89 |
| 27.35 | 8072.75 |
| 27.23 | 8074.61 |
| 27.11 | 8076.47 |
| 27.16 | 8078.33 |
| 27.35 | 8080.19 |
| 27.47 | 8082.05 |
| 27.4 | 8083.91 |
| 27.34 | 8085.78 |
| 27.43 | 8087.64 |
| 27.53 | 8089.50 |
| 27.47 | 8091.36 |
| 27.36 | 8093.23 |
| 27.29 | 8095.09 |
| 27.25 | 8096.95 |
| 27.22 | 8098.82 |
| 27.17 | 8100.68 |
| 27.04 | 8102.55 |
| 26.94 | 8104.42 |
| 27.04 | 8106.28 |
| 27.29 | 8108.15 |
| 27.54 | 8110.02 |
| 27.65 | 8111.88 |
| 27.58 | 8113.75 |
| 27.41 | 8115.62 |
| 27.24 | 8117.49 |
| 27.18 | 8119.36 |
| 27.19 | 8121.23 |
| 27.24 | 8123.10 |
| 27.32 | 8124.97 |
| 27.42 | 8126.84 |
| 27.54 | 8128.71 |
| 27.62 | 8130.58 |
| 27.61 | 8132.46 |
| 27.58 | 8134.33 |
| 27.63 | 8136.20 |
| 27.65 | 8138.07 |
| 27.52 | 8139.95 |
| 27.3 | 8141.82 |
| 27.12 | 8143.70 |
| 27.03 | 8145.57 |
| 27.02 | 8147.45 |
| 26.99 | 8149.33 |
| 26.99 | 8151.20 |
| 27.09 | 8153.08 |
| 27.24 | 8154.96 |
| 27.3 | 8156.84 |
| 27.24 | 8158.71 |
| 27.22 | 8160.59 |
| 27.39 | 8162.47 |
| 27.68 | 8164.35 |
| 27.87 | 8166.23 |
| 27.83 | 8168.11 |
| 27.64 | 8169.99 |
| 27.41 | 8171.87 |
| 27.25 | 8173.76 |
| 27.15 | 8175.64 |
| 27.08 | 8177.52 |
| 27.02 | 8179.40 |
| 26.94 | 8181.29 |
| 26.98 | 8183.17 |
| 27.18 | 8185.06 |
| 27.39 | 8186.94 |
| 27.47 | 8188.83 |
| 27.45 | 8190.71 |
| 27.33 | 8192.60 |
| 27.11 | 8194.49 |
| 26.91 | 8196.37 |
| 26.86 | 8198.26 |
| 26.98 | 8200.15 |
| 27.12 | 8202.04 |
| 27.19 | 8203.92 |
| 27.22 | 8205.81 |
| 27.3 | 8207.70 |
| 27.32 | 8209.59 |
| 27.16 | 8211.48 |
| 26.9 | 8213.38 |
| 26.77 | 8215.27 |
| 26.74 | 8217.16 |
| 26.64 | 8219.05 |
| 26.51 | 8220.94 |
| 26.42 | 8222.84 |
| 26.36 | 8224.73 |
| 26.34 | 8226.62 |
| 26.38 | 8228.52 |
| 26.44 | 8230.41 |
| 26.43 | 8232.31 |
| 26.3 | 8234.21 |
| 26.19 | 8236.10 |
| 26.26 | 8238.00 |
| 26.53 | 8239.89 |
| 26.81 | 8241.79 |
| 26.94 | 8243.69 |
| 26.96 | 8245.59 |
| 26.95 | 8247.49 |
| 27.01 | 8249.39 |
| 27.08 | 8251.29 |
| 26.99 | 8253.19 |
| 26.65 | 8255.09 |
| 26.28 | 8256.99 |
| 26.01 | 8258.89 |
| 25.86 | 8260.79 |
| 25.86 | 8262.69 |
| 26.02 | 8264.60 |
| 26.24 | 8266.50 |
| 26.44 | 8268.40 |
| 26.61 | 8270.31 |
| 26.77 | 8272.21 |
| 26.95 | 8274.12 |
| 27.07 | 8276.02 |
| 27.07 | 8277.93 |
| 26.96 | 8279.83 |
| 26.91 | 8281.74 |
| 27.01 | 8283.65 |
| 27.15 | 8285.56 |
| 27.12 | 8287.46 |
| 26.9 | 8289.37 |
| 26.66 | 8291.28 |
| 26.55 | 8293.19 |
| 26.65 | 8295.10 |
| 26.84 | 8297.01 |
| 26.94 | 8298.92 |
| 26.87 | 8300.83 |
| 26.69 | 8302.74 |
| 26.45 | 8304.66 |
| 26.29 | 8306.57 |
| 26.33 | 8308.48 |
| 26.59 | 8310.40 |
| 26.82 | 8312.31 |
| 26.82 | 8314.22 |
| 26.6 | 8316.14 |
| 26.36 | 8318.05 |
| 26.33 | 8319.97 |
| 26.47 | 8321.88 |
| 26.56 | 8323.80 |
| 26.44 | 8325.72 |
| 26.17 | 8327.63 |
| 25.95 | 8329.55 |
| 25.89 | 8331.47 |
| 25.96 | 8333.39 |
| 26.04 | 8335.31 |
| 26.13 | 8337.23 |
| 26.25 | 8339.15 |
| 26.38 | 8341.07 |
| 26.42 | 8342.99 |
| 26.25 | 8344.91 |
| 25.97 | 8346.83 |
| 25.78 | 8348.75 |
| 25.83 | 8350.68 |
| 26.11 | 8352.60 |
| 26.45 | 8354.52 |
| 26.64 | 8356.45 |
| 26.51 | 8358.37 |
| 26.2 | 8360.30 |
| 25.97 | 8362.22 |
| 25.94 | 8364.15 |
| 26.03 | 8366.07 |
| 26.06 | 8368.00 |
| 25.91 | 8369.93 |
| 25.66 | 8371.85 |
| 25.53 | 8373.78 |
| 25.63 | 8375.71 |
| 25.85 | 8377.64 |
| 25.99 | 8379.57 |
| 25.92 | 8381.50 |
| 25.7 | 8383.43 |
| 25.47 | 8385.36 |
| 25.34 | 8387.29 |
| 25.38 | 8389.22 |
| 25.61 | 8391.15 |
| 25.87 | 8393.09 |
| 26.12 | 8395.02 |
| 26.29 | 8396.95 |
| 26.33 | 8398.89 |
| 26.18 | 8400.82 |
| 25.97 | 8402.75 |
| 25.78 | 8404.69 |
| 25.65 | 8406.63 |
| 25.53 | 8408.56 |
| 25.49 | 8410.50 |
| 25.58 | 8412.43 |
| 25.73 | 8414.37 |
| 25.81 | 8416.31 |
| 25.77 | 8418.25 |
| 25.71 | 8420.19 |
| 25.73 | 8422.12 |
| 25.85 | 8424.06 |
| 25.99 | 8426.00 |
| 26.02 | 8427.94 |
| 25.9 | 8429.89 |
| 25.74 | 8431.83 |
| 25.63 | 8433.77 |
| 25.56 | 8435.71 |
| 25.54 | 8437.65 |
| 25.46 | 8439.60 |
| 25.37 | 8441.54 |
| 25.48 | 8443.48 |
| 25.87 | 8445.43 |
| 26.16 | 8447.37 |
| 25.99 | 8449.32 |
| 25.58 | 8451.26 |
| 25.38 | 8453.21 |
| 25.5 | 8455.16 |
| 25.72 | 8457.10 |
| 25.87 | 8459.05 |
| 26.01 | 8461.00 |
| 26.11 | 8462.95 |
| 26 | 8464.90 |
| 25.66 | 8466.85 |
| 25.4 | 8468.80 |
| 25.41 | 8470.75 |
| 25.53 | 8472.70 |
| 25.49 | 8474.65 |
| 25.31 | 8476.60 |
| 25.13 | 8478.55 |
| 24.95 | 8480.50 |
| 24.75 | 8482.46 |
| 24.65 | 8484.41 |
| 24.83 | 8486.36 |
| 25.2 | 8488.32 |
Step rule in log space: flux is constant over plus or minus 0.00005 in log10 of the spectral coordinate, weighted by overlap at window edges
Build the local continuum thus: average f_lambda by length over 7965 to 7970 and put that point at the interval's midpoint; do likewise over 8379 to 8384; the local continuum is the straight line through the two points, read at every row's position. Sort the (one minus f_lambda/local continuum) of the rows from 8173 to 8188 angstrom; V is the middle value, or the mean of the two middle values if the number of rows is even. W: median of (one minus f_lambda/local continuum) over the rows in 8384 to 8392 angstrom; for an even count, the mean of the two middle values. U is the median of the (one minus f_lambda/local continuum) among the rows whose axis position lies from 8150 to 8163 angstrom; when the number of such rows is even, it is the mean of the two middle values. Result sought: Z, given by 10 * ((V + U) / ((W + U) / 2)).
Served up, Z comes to 1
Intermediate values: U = 0.000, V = 0.000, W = 0.016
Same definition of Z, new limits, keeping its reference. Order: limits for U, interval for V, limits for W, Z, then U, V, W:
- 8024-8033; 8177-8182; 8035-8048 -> 6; 0.003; 0.003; 0.019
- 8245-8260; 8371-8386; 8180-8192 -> 1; -0.010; 0.008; -0.008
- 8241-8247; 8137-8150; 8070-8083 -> -2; -0.008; 0.008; 0.015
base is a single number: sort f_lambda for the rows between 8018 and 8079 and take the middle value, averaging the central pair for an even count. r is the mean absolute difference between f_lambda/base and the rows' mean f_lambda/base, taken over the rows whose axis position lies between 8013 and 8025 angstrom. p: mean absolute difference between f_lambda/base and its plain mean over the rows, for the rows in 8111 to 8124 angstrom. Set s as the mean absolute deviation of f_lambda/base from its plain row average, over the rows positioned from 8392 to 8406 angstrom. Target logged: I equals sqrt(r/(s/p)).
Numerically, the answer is 0.072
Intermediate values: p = 0.0059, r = 0.0055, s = 0.0063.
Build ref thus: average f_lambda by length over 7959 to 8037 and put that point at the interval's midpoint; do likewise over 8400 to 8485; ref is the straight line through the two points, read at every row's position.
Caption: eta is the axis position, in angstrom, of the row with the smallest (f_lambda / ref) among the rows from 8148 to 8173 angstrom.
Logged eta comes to 8149.33 angstrom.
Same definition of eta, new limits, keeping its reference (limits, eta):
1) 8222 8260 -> 8258.89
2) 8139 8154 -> 8149.33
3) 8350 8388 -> 8387.29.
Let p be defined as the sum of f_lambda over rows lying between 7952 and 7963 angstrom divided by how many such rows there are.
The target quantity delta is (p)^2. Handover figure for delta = 770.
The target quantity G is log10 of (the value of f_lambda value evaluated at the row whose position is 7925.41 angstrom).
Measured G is 1.455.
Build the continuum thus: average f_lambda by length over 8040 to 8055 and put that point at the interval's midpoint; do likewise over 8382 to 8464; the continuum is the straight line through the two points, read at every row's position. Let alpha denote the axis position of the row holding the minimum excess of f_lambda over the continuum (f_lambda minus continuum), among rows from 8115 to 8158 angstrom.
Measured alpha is 8149.33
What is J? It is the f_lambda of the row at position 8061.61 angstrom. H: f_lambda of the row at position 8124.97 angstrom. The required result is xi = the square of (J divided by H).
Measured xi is 1.03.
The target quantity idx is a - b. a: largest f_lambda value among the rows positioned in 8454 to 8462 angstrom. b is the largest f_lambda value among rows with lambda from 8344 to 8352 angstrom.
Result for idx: -0.2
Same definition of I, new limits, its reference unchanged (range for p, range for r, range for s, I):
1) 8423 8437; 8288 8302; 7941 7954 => 0.071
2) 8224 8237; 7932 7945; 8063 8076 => 0.059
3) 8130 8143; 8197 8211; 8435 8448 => 0.043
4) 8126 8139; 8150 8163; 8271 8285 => 0.051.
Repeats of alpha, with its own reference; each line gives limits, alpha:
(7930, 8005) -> 7998.74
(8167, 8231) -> 8226.62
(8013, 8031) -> 8013.49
